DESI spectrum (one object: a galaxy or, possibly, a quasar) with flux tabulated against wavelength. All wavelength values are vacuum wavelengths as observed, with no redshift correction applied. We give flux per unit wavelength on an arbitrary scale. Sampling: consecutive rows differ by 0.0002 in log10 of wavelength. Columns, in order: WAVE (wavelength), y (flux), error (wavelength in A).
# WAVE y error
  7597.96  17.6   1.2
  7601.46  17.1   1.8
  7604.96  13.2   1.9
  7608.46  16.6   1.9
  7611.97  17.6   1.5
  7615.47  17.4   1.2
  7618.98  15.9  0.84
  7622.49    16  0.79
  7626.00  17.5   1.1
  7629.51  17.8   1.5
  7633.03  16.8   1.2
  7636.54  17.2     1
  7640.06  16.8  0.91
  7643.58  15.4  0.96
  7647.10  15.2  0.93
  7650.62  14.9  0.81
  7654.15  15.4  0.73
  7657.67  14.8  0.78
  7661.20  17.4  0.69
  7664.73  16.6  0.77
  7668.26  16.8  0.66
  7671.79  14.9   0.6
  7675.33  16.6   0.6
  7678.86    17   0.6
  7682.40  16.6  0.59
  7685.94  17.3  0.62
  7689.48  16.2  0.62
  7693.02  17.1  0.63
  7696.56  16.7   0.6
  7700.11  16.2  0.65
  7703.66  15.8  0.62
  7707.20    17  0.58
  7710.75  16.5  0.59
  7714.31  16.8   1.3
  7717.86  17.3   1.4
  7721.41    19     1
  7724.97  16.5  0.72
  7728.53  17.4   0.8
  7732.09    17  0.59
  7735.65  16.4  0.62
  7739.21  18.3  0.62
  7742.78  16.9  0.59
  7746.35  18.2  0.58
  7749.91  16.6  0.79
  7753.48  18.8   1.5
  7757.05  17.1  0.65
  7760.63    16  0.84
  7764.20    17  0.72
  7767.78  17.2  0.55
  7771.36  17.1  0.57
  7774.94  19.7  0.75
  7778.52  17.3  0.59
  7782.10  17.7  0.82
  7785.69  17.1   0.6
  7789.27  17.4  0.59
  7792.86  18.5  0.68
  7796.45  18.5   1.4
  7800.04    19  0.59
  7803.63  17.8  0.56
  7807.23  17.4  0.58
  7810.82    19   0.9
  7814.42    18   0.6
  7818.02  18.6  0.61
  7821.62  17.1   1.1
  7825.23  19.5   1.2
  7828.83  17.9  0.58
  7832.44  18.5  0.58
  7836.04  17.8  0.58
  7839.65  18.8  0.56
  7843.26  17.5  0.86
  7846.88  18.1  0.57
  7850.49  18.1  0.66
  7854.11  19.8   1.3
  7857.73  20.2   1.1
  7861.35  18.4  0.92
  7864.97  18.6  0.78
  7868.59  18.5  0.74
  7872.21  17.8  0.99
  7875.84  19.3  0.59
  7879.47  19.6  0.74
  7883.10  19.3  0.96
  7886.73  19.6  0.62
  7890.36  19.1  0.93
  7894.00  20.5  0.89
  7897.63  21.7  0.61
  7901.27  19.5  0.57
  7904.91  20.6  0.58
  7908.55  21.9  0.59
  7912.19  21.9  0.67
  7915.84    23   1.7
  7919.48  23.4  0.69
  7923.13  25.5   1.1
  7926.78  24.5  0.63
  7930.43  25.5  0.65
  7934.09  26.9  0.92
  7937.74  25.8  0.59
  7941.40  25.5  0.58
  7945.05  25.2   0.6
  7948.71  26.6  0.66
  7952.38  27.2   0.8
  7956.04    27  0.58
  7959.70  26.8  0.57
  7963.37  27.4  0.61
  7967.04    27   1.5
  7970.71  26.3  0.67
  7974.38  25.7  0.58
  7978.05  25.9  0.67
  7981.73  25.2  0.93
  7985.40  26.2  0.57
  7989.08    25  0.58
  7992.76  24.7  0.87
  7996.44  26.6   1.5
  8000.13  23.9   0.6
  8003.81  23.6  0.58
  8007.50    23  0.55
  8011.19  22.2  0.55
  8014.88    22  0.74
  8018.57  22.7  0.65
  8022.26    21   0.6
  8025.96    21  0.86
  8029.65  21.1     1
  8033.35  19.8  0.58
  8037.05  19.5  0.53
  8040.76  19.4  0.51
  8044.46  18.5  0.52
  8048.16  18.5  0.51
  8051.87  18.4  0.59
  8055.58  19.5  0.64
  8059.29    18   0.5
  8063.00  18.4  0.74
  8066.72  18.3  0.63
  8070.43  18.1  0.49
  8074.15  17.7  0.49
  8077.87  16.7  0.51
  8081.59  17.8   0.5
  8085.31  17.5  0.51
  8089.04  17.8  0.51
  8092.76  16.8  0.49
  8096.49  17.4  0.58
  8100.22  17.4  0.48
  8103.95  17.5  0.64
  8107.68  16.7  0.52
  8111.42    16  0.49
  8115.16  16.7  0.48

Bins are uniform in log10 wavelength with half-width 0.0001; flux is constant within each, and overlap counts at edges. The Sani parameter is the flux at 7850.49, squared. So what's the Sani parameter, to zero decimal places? 328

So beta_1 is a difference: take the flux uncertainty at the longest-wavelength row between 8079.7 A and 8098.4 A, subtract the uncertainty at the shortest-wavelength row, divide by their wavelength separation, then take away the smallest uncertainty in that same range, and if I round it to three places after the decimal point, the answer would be -0.485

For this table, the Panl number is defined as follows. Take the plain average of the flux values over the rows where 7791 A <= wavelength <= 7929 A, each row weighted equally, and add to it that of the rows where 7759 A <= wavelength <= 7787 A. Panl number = 37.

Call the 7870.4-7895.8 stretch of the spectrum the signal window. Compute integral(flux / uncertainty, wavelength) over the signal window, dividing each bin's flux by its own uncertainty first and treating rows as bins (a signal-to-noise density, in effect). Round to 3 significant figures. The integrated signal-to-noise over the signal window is 626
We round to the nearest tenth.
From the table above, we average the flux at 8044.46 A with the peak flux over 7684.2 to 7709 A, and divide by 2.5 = 7.2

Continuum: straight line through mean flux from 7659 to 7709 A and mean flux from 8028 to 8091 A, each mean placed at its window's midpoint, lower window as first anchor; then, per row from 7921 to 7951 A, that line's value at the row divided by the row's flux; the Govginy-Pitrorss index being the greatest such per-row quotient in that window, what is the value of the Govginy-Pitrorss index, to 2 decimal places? 0.73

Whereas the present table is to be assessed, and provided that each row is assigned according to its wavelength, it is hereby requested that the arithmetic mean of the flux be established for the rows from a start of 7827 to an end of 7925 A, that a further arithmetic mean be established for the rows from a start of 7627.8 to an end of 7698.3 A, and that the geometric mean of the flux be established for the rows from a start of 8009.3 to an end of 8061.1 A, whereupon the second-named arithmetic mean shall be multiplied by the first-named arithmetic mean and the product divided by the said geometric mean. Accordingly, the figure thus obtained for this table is 16.2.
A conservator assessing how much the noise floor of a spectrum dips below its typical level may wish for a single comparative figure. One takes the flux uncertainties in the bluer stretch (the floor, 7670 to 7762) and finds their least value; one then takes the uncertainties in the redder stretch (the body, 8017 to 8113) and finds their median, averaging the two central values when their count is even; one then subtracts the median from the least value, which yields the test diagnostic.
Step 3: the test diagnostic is 0.06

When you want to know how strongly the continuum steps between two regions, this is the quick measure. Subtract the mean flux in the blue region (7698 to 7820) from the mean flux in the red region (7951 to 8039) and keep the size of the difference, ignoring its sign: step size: 6.7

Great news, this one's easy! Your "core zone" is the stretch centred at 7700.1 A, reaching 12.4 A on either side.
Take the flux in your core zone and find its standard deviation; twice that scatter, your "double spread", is 0.9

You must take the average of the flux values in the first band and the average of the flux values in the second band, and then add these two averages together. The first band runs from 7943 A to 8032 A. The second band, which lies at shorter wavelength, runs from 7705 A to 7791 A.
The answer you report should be 42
